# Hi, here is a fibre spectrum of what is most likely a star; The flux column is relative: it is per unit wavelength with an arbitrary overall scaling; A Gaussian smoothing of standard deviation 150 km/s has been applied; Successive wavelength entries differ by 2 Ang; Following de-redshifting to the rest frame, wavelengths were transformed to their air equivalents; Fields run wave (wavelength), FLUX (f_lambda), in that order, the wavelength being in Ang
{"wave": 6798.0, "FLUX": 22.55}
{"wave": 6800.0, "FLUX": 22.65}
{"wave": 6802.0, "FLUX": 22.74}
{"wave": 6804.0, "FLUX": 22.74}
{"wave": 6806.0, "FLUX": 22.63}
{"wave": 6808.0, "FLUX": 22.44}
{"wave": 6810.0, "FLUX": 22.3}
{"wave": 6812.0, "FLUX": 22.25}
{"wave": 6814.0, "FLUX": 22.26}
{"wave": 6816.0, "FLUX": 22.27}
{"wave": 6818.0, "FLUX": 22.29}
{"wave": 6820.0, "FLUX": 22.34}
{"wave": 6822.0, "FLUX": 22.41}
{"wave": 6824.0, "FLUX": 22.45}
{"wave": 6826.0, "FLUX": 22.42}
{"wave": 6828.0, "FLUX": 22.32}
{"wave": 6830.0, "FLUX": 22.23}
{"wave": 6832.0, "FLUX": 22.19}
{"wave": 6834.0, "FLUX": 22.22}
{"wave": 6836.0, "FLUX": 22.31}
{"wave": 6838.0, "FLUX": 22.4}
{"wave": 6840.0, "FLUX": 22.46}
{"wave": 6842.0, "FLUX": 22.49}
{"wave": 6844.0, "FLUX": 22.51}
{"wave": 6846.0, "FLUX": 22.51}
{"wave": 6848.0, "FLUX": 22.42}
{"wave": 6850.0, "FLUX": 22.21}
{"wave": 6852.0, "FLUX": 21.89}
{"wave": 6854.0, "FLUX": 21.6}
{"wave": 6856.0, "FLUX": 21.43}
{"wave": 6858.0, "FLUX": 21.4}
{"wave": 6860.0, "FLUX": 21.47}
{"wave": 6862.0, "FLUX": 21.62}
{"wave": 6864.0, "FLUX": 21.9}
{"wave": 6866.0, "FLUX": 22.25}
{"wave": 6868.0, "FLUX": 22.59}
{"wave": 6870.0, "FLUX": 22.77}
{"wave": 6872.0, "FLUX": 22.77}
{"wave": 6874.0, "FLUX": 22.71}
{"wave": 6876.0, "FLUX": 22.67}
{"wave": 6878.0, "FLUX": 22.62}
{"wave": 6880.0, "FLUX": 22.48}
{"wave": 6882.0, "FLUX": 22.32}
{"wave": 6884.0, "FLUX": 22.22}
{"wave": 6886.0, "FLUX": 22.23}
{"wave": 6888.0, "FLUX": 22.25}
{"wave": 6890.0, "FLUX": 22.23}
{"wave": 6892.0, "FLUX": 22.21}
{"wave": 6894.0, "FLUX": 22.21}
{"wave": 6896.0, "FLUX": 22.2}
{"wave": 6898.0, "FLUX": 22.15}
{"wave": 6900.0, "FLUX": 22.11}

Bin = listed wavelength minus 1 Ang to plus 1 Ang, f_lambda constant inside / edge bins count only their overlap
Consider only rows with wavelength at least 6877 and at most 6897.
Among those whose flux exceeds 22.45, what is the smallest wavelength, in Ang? 6878.0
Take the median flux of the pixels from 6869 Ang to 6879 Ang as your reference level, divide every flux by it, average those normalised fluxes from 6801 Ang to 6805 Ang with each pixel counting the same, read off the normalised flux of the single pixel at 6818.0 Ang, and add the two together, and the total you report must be 1.98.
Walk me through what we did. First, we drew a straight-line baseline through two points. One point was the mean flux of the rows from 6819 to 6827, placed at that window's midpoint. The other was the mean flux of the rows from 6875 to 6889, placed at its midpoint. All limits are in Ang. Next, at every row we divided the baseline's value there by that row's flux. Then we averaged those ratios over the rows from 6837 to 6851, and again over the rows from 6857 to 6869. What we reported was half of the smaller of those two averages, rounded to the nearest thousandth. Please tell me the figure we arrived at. 0.499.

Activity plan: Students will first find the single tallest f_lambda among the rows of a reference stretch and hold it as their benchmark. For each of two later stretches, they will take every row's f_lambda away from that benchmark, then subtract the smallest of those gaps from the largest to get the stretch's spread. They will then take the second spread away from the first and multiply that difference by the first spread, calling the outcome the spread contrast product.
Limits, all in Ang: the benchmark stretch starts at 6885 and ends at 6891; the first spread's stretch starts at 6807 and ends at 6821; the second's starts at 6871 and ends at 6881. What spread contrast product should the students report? -0.02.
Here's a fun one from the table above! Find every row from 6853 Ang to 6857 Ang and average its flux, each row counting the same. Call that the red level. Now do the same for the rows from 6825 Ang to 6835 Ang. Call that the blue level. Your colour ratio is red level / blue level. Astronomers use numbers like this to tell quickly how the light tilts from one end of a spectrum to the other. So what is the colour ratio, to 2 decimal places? 0.97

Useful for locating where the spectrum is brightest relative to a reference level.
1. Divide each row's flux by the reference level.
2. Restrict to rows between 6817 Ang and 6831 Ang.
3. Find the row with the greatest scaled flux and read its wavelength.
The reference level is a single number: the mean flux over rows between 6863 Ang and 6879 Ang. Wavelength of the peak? 6824.0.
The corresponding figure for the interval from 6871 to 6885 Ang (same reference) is 6872.0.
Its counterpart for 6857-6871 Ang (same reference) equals 6870.0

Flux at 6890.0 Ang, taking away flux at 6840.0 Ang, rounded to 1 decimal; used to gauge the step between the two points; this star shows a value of -0.2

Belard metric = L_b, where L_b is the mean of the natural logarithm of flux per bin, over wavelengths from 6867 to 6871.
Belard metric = 3.121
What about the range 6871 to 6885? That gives 3.115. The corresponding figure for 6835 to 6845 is 3.111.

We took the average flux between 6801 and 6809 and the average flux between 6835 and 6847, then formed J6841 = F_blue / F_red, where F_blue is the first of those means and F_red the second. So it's 1.01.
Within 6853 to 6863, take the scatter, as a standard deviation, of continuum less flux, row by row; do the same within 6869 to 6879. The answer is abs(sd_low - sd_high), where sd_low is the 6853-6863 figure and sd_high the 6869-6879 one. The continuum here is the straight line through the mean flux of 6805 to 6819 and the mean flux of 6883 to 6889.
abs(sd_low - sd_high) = 0.04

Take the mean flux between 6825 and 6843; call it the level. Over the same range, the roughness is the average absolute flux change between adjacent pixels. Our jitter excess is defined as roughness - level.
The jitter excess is -22.3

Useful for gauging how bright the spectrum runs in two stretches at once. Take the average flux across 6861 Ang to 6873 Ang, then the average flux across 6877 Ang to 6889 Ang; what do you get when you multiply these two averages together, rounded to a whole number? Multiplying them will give 499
